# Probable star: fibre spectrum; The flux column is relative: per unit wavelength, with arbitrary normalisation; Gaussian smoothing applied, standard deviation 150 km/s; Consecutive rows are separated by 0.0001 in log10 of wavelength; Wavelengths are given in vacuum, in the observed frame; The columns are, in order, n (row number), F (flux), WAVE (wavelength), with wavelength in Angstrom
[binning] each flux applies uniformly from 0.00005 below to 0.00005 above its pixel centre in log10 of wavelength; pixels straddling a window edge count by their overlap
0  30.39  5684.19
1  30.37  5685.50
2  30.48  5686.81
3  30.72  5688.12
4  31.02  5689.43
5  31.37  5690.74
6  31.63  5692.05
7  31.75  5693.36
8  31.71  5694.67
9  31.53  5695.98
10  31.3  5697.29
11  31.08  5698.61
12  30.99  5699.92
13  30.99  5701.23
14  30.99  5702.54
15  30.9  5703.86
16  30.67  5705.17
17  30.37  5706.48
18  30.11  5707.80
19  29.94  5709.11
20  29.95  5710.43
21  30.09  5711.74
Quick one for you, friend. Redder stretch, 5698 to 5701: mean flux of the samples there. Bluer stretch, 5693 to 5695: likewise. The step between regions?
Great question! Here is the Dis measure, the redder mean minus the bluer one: -0.7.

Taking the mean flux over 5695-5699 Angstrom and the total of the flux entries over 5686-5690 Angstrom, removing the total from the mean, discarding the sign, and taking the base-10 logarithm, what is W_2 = 1.78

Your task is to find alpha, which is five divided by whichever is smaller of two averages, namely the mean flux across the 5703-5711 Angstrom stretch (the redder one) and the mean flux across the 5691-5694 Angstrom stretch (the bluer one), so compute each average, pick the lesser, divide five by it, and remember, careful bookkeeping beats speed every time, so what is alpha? 0.165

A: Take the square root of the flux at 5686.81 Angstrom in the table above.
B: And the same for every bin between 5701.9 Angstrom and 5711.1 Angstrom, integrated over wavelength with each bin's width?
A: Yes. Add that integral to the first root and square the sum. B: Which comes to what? 3164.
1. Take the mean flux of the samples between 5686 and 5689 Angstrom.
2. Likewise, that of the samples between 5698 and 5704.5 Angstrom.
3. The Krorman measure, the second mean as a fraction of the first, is 1.01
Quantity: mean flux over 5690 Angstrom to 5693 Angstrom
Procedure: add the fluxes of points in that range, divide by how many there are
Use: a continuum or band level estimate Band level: 31.5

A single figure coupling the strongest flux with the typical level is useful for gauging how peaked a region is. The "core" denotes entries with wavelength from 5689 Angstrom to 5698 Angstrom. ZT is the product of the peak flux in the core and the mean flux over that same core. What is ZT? 999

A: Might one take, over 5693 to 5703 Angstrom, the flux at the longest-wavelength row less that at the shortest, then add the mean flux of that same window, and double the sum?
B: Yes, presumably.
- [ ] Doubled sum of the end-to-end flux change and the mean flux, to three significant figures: 61.1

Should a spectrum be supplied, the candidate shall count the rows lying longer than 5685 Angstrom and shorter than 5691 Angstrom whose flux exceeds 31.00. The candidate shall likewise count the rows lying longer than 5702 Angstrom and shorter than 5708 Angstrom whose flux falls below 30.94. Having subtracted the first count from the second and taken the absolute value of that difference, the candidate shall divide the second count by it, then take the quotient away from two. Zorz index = 0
